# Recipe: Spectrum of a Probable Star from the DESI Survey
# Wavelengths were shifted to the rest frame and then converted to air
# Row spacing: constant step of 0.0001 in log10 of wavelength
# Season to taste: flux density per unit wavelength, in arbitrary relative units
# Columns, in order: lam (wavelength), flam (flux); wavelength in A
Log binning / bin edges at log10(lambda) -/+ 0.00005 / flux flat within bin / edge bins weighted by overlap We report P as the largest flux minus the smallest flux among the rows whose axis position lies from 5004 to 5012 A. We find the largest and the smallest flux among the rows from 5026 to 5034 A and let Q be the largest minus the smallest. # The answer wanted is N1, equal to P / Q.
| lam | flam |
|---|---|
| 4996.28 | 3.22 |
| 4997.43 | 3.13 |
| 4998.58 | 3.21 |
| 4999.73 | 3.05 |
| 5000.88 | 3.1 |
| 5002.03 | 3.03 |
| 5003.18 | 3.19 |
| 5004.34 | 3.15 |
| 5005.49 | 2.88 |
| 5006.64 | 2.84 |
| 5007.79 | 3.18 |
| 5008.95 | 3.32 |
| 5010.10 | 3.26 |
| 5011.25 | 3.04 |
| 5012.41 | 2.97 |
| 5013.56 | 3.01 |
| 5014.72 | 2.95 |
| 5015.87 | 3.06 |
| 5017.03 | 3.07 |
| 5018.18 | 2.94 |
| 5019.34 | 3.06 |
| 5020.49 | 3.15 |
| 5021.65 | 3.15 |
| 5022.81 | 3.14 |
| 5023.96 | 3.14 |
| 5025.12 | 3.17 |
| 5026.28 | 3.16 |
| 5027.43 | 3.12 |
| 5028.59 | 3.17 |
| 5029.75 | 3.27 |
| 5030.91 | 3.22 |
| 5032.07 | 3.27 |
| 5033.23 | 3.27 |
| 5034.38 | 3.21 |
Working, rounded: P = 0.48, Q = 0.15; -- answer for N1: 3.2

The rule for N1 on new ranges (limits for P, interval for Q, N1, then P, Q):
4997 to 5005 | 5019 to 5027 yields 1.6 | 0.18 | 0.11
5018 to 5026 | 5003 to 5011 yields 0.5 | 0.23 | 0.48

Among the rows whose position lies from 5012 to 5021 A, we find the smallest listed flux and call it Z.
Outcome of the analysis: 2.94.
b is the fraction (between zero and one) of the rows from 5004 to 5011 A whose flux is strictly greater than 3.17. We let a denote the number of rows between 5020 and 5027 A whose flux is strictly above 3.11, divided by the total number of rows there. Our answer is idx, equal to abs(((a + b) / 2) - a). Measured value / 0.25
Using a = 1.00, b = 0.50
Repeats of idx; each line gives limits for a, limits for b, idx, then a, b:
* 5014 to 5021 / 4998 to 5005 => 0.08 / 0.17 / 0.33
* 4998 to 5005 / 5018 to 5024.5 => 0.25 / 0.50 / 0.00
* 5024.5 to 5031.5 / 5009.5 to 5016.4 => 0.42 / 1.00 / 0.17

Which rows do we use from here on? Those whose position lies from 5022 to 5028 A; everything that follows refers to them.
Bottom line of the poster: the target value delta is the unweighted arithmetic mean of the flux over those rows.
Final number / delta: 3.15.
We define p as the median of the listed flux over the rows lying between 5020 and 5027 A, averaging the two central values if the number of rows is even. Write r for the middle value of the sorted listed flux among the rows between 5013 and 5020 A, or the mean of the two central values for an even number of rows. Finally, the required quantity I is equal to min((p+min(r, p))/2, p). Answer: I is 3.09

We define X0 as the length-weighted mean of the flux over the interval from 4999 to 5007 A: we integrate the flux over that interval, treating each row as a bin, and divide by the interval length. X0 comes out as 3.04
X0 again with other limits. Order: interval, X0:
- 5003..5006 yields 3.06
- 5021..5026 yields 3.15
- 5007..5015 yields 3.10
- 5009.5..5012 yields 3.14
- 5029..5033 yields 3.25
